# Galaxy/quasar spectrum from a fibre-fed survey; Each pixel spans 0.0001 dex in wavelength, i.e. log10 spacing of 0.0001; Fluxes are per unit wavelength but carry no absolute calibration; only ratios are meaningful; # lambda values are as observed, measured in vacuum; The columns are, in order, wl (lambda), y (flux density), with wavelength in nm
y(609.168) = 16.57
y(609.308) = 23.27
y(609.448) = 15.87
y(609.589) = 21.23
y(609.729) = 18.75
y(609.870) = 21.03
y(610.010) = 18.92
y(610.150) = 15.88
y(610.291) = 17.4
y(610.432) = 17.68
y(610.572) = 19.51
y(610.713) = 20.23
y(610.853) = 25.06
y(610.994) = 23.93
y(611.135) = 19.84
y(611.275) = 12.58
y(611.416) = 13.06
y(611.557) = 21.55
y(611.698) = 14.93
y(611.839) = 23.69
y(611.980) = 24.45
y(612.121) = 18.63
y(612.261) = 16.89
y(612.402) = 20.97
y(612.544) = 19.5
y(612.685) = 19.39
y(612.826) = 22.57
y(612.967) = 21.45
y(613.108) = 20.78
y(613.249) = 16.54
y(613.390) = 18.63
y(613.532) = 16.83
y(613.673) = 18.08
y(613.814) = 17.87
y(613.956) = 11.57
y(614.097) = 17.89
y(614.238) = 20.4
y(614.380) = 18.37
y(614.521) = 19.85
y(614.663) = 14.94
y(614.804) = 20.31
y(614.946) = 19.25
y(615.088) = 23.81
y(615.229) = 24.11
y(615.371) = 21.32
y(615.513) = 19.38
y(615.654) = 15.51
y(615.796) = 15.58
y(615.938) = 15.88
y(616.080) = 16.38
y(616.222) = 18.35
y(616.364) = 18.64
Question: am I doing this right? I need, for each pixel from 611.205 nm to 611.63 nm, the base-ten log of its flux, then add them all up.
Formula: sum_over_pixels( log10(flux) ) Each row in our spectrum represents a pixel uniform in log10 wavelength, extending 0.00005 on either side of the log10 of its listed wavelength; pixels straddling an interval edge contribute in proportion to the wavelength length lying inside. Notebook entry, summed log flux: 3.55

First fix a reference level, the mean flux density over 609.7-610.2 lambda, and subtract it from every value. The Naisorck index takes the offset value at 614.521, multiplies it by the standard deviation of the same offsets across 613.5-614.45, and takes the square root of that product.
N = 1.7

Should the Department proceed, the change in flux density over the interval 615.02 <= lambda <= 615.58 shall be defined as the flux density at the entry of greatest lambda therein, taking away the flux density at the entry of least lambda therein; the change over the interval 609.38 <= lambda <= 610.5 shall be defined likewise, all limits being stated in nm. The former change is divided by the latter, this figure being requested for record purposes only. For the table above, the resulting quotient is -2.4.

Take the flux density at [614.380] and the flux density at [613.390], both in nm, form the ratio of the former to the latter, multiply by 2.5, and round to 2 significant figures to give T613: 2.5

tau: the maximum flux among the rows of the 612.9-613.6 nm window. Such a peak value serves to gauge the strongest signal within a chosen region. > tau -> 21.45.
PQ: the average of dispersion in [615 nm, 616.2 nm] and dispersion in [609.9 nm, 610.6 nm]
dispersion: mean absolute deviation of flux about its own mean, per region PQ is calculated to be 2.11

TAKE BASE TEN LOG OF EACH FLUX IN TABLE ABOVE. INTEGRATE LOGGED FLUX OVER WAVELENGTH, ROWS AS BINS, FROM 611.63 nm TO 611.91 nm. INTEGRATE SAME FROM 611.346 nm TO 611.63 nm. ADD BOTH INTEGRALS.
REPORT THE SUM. 0.704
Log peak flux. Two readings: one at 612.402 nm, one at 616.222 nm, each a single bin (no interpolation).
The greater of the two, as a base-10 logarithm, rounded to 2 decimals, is 1.32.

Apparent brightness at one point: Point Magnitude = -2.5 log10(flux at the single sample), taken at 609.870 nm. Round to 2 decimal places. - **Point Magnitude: -3.31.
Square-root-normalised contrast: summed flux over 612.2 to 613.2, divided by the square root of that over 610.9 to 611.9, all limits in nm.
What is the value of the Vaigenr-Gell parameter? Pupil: 12.43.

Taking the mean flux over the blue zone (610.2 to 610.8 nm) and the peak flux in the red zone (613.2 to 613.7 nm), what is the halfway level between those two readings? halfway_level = 18.7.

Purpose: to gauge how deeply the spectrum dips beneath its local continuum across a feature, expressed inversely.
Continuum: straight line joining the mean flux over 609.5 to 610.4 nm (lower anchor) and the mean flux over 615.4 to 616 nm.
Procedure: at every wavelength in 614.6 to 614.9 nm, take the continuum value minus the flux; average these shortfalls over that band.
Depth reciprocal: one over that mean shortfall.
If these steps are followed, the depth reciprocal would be -2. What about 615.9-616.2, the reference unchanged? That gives 3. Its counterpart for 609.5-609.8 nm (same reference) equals -1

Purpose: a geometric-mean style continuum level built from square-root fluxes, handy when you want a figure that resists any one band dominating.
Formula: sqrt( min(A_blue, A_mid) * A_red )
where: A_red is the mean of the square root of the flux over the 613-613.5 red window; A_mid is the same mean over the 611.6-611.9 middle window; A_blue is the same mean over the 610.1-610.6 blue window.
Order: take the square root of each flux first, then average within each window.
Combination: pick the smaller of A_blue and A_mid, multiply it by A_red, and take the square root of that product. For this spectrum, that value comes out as 4.25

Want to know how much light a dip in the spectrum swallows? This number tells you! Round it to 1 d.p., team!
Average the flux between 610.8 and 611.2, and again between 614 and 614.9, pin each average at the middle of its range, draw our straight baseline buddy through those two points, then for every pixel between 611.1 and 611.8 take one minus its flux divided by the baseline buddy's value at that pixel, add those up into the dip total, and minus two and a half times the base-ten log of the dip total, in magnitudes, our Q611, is -0.3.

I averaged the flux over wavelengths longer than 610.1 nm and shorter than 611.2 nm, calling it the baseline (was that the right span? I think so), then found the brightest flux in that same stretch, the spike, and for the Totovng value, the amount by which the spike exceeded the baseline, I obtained 5.1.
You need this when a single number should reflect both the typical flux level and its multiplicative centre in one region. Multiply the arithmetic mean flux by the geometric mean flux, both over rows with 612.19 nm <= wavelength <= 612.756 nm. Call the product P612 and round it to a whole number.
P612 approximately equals 367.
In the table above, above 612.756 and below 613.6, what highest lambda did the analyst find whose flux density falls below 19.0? 613.532 nm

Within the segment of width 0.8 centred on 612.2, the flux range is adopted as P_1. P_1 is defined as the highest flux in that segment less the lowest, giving 7.6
